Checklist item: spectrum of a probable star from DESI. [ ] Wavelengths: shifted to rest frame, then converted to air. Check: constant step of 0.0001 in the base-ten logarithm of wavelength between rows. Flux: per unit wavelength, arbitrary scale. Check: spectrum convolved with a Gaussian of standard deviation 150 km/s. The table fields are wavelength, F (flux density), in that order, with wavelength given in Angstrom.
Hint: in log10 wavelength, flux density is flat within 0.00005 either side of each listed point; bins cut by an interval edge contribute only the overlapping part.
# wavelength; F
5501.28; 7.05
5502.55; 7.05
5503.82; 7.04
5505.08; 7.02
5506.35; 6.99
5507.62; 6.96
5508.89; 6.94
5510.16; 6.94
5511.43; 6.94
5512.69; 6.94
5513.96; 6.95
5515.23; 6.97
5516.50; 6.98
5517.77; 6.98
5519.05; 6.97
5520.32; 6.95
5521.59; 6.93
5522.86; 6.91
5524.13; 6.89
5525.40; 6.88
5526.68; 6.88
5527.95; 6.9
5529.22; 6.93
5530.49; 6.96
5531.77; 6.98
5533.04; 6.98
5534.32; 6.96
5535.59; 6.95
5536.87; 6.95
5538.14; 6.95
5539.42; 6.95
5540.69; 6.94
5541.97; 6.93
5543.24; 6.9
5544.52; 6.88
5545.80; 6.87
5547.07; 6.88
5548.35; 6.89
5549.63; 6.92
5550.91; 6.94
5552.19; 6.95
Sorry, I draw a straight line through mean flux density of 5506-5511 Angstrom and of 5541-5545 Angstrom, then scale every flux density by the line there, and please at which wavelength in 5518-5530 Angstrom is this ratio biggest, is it 5519.05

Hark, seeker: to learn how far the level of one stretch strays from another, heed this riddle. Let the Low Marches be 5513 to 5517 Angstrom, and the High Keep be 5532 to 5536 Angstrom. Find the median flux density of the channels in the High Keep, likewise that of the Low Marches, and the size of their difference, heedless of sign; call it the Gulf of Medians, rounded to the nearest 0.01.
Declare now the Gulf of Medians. 0.01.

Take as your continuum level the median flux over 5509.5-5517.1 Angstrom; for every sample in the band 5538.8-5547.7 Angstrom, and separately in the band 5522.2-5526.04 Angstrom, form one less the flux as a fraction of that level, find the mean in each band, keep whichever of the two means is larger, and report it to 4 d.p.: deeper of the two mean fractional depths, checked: 0.0074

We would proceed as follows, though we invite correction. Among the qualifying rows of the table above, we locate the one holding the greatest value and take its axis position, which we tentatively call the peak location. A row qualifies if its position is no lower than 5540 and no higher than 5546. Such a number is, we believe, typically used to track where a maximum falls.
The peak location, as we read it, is 5540.69 Angstrom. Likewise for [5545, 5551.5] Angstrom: 5550.91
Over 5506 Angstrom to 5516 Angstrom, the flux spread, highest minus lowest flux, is 0.050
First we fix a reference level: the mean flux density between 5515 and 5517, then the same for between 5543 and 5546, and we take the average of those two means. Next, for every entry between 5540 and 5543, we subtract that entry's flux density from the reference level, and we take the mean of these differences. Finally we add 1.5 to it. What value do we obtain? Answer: 1.49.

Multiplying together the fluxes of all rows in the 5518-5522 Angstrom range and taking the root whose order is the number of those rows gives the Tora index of 6.95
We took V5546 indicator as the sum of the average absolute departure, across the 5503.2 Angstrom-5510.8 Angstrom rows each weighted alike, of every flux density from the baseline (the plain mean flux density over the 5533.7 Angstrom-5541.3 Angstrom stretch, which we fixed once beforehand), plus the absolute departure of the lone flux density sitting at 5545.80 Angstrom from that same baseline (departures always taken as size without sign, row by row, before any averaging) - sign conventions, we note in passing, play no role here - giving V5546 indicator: 0.12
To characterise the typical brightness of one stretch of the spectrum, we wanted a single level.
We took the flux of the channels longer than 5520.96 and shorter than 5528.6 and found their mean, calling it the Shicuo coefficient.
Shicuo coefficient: 6.90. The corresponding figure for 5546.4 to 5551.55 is 6.91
